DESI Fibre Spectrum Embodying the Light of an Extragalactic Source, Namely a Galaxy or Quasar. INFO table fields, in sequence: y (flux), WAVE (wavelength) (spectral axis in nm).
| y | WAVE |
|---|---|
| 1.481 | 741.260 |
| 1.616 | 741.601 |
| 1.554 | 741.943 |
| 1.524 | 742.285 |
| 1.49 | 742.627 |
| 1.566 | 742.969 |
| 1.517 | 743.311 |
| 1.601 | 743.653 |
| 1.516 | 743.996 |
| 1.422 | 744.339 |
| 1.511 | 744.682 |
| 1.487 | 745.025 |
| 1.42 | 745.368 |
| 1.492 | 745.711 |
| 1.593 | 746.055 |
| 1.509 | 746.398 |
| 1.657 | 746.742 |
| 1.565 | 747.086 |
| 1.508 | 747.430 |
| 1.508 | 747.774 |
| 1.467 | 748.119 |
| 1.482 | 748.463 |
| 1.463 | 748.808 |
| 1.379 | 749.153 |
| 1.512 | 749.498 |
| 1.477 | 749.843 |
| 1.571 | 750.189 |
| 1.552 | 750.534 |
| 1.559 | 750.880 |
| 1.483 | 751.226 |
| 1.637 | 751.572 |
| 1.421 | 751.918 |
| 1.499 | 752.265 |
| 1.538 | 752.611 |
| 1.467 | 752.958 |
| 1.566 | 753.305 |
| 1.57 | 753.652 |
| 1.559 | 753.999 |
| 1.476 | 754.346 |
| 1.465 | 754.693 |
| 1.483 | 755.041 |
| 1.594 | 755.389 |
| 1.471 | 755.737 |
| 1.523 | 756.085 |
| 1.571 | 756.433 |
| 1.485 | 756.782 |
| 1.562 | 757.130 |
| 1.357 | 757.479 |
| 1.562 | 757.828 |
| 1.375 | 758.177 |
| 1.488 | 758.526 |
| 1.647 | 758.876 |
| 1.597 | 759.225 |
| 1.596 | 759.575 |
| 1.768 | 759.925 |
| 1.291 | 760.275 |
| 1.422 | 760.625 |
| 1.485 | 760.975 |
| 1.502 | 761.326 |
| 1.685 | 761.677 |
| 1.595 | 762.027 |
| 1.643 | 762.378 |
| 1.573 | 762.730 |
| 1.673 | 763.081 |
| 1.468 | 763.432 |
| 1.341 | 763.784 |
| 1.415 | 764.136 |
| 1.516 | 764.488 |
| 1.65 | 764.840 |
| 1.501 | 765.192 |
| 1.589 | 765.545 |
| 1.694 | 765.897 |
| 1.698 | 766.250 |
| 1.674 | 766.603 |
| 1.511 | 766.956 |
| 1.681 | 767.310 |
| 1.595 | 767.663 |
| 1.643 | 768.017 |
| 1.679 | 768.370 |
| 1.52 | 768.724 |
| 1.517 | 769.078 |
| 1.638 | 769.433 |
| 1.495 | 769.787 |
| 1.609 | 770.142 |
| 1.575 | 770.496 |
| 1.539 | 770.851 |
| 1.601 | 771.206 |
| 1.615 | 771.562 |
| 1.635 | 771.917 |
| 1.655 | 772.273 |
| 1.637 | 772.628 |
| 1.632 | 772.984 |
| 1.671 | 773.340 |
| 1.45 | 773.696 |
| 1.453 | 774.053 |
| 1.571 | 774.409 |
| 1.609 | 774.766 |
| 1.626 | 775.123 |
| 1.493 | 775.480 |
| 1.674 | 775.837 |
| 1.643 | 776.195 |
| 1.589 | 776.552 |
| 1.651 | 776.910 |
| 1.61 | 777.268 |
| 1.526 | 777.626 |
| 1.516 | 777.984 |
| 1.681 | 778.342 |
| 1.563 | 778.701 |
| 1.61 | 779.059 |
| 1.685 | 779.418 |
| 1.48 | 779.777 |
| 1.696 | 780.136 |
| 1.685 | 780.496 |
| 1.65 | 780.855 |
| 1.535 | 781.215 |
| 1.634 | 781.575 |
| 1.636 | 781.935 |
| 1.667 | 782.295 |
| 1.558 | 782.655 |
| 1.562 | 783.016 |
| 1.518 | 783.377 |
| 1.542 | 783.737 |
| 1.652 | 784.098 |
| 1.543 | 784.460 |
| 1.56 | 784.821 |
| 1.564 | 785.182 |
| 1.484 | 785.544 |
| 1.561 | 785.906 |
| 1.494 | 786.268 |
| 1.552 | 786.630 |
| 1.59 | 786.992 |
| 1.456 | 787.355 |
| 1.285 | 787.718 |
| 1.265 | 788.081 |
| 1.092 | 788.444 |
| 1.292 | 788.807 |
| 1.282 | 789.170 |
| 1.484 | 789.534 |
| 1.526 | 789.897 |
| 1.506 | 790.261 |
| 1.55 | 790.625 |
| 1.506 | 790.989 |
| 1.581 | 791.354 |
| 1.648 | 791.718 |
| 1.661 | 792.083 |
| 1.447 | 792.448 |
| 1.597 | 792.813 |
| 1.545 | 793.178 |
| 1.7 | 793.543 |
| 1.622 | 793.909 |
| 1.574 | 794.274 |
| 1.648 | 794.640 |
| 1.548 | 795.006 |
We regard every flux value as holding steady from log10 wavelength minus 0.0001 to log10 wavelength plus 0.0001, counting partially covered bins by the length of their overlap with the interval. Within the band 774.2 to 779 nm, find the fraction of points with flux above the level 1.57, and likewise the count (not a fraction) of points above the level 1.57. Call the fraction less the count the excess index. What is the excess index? -8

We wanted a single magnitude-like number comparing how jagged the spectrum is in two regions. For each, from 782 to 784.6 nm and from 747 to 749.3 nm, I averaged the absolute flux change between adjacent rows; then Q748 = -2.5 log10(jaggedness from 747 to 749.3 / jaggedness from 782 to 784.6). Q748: 0.67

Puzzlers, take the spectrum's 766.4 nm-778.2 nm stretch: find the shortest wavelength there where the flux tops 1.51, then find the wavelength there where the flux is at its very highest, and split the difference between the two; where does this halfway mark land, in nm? 766.96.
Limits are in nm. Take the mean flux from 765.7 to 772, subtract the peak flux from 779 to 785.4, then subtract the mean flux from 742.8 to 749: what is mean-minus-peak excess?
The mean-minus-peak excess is -1.61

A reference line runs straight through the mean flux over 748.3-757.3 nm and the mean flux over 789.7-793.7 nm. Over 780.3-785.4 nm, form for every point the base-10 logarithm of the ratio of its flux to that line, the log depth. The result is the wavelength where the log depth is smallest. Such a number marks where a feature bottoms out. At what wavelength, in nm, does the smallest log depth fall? 783.377 nm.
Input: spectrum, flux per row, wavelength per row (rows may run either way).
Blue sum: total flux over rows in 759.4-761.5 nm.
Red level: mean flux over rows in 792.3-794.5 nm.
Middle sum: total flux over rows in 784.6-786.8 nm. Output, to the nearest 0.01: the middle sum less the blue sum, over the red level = 0.10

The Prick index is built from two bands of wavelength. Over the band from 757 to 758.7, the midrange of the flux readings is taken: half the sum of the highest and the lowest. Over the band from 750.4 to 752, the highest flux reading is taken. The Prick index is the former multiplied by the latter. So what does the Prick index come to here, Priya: 2.39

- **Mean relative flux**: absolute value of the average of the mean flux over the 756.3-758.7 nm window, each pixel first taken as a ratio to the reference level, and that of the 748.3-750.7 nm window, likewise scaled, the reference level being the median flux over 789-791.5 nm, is 0.99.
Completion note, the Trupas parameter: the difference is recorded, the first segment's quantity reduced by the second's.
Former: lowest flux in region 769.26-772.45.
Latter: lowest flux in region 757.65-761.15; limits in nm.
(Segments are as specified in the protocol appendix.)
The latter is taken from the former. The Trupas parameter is 0.20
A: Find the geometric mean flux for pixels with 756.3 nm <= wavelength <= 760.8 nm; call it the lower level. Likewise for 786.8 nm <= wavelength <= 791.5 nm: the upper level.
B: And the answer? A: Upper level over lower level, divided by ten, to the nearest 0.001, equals 0.093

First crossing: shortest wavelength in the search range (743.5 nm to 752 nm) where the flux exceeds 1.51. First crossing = 743.653 nm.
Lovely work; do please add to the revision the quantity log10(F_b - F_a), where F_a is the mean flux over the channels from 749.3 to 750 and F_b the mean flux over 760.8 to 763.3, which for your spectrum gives -1.00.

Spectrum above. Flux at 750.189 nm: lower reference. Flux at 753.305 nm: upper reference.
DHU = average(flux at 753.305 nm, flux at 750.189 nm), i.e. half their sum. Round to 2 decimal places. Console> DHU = 1.57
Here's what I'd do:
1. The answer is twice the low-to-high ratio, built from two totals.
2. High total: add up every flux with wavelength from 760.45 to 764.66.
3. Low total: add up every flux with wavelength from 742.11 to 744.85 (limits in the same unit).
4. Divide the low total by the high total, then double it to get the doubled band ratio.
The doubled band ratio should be 1.3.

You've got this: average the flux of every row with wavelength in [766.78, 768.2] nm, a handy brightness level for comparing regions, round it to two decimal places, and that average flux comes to 1.61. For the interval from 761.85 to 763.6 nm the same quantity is 1.59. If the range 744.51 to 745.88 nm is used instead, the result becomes 1.48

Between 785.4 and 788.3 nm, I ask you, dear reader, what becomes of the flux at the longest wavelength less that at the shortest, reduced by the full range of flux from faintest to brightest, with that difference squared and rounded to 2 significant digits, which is 0.30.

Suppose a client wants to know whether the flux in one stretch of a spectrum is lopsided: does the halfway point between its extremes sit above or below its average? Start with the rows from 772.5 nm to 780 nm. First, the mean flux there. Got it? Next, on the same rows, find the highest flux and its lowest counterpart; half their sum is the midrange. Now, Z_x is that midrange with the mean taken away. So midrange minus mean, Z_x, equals -0.022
